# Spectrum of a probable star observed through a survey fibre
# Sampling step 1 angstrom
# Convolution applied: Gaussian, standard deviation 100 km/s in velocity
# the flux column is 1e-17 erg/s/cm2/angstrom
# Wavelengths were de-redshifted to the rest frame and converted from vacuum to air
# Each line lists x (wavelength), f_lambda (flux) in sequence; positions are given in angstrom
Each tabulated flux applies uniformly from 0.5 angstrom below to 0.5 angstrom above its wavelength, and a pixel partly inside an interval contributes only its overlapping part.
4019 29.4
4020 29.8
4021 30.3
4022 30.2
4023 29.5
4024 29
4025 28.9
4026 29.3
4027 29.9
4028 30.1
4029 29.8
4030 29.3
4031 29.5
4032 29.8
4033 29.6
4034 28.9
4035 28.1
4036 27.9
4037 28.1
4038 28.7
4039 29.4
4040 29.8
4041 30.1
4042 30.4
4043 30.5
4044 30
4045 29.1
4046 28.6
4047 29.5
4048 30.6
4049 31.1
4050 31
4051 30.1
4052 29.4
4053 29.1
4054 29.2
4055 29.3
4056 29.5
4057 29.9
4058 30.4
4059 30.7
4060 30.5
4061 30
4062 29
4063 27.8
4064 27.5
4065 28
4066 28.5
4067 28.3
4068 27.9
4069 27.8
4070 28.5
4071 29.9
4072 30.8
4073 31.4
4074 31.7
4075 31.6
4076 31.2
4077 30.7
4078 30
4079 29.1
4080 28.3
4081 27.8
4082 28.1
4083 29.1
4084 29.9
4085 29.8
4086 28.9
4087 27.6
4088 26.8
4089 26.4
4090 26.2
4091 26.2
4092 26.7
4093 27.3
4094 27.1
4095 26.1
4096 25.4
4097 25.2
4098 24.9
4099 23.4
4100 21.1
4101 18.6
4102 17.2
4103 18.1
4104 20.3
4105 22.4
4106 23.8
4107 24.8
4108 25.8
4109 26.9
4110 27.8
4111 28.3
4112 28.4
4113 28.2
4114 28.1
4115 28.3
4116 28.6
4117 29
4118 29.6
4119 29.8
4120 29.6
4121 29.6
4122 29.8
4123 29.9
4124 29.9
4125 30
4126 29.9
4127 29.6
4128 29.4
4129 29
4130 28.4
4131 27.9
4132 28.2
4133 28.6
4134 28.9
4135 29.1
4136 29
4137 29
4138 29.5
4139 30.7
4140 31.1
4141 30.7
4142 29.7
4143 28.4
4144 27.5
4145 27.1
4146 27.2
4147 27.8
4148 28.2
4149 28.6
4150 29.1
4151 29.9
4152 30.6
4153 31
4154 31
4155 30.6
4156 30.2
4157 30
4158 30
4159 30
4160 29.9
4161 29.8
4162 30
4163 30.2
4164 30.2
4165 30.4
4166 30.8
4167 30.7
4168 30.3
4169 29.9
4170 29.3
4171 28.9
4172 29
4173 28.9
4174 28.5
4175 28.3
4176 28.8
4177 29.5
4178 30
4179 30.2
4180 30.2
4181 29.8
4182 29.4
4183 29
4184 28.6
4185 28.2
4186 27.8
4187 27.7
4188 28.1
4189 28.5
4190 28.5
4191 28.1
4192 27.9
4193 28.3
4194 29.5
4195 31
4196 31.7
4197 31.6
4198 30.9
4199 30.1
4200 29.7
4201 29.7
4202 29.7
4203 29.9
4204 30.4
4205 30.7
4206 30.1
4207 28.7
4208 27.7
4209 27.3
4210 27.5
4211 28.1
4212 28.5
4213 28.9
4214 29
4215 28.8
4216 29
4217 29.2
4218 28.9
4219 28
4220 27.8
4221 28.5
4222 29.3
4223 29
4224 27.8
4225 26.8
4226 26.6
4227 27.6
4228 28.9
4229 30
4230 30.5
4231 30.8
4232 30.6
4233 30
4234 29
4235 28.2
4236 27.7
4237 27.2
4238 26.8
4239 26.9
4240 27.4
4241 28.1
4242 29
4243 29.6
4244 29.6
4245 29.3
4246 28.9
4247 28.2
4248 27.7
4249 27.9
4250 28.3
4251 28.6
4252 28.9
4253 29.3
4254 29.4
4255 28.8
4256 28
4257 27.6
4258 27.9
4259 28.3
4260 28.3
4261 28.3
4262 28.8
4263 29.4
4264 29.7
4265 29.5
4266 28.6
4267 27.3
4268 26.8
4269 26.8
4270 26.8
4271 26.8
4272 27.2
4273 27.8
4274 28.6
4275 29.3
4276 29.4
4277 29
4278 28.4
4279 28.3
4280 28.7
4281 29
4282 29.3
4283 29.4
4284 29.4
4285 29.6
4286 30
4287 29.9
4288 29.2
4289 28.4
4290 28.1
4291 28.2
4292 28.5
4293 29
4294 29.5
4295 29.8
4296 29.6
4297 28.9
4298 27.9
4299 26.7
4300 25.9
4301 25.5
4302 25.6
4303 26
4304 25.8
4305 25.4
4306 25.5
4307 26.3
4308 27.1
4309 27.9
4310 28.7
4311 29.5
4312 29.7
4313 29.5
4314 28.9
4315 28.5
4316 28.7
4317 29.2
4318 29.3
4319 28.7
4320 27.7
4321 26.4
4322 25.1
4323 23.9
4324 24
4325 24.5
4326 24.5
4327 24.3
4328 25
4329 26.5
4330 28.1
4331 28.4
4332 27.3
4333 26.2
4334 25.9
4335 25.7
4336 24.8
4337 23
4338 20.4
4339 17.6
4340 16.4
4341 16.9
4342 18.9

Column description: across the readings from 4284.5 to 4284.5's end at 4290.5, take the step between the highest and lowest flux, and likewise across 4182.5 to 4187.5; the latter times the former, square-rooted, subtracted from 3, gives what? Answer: 1.4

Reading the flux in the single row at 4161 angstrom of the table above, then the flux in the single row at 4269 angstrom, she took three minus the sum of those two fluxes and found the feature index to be -53.6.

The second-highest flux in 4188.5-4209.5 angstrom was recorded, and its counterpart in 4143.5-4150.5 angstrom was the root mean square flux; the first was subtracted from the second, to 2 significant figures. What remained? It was -3.7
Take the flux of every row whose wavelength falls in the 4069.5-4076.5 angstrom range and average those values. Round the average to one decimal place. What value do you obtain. 30.7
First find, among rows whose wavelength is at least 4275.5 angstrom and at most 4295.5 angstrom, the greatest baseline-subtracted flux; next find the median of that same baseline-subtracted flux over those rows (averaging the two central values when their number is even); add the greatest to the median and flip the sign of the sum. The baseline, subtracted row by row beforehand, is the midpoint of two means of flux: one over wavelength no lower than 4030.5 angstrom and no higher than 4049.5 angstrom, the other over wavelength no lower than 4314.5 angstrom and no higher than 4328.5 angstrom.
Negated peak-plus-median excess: -3.2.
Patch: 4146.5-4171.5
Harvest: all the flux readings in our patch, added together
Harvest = 747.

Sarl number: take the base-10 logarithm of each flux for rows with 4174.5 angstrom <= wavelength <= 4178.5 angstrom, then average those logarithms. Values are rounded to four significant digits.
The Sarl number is 1.465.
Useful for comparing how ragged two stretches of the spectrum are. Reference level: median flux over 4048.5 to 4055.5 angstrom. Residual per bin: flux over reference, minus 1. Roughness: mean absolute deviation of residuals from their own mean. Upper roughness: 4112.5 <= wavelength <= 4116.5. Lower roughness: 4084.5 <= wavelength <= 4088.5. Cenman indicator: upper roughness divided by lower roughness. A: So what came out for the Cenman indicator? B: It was 0.1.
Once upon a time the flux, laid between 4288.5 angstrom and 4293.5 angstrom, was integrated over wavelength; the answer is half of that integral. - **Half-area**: 71.1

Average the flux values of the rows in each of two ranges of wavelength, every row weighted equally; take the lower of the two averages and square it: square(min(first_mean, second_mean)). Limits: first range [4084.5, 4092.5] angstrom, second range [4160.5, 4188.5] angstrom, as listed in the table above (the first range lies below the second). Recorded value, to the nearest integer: 747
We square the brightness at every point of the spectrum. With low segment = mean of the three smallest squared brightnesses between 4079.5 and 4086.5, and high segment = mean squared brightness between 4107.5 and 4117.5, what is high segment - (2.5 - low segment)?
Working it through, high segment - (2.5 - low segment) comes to 1567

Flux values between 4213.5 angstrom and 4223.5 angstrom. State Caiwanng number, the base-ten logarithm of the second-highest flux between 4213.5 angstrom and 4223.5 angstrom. 1.47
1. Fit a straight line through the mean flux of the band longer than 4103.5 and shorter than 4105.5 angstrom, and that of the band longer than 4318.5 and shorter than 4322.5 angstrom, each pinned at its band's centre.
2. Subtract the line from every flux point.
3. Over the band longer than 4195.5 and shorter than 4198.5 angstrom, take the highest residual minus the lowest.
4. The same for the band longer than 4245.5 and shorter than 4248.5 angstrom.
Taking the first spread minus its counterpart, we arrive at -0.40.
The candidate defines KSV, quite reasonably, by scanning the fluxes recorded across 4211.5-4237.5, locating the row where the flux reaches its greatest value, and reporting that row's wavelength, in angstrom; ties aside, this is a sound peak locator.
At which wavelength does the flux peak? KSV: 4231 angstrom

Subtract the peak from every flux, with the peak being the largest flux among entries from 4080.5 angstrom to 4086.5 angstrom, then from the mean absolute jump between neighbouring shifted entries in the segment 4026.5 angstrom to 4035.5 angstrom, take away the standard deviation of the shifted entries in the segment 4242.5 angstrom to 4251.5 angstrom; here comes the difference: -0.3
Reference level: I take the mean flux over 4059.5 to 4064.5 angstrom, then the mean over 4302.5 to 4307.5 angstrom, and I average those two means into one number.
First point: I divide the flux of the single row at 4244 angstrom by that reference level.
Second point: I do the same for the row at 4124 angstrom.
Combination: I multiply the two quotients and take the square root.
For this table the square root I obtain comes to 1.09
